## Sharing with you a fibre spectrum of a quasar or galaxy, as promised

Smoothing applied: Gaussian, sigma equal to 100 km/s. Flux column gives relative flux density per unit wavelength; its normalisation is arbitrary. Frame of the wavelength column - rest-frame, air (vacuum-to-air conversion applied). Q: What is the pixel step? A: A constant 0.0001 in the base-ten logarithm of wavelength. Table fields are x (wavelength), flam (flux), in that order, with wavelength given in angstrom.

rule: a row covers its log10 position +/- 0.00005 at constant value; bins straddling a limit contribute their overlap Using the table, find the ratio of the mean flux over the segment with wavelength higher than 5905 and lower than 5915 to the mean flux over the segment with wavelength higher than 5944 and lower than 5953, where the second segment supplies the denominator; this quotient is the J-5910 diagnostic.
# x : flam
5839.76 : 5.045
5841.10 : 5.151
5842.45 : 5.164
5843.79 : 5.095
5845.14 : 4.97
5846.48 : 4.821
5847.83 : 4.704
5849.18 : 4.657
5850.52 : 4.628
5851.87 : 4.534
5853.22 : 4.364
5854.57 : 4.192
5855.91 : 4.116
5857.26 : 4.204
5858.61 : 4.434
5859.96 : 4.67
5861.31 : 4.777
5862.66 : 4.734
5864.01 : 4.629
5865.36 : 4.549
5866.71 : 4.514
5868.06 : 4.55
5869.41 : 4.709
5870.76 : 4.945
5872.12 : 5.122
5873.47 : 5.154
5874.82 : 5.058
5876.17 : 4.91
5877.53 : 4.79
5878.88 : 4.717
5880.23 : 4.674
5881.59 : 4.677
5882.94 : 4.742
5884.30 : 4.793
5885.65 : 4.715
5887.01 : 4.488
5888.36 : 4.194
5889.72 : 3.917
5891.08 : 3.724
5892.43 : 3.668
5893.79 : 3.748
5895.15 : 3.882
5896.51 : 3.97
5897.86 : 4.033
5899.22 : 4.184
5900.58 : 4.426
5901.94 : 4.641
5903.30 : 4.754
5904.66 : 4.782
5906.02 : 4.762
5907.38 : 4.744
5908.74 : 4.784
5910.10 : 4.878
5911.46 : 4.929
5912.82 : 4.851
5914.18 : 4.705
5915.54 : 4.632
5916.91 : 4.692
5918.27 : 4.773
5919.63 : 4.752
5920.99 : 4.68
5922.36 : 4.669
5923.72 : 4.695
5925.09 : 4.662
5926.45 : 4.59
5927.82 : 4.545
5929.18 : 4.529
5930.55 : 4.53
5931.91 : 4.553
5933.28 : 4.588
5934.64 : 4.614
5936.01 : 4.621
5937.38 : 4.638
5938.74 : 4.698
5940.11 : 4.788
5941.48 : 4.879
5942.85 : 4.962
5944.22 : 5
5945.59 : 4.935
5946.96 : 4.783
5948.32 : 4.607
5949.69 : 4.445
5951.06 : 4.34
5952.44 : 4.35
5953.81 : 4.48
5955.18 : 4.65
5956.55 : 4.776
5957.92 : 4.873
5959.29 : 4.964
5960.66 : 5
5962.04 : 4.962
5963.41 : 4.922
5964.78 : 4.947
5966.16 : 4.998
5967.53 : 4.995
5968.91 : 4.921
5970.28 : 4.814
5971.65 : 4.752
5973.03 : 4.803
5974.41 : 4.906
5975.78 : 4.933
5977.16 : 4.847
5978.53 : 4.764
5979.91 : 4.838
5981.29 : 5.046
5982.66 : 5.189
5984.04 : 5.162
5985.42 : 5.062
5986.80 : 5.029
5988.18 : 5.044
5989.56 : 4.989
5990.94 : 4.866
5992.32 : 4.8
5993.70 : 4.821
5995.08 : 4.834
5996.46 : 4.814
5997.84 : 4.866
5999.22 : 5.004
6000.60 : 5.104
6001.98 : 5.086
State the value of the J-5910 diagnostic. 1.04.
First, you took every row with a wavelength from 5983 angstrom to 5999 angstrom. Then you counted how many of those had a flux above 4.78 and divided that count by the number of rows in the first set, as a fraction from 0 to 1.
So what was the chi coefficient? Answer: 1.00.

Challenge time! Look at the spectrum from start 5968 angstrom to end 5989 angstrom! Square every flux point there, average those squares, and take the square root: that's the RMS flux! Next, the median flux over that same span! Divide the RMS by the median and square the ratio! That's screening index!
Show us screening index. 1.01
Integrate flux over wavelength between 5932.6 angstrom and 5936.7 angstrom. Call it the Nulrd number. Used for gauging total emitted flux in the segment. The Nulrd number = 19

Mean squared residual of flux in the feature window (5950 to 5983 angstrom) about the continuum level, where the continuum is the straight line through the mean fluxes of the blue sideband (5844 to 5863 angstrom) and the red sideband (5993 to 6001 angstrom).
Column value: 0.036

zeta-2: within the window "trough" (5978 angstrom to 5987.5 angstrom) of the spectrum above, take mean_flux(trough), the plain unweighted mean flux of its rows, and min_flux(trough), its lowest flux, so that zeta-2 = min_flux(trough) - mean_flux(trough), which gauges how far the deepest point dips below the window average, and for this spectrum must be -0.25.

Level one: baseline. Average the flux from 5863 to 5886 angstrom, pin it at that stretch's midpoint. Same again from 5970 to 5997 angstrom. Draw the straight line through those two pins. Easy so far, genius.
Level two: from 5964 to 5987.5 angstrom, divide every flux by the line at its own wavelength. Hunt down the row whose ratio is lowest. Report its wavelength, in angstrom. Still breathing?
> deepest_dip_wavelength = 5971.65 angstrom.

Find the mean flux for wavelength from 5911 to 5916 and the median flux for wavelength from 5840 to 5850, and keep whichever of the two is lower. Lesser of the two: 4.78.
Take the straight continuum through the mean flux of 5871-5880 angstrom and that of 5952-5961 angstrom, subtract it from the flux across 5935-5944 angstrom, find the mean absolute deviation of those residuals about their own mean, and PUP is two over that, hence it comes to 17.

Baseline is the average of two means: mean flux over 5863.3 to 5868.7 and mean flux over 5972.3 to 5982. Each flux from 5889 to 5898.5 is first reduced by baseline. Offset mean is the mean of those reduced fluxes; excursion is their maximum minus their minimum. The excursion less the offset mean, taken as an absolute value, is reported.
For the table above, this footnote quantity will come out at 1.2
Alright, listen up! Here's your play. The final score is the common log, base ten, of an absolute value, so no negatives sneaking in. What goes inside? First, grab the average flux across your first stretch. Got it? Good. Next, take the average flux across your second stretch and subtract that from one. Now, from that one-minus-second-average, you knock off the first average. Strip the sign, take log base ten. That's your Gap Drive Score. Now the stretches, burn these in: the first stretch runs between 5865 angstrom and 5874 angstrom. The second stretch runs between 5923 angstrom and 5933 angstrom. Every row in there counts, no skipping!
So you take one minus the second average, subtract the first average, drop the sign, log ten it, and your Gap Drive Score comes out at 0.923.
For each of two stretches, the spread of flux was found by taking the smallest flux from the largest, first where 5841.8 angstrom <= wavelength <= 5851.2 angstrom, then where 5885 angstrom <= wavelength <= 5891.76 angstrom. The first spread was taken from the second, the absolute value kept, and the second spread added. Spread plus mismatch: 1.45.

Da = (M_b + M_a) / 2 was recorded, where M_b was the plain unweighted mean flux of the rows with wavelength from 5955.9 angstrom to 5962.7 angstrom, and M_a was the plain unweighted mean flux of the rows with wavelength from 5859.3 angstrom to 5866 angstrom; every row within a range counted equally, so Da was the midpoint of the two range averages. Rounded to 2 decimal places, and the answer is 4.79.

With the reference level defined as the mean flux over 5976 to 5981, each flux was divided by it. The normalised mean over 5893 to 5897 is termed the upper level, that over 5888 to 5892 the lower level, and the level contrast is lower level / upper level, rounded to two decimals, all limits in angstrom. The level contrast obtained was 1.02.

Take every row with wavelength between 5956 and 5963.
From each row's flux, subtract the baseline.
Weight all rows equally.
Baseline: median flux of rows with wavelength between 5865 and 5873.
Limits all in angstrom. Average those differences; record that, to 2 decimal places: 0.29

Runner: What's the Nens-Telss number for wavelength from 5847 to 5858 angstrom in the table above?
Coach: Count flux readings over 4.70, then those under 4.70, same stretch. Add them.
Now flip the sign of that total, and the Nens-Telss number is -8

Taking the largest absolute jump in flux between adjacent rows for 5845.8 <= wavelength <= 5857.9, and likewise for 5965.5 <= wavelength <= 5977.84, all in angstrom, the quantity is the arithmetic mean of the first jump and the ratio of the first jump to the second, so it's 0.9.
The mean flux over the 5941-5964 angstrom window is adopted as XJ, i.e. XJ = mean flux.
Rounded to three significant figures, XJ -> 4.76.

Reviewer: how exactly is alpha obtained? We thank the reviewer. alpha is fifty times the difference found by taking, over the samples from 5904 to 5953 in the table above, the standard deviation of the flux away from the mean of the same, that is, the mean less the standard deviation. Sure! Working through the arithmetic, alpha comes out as 227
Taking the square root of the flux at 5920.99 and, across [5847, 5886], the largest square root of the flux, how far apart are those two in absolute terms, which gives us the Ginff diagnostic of 0.11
